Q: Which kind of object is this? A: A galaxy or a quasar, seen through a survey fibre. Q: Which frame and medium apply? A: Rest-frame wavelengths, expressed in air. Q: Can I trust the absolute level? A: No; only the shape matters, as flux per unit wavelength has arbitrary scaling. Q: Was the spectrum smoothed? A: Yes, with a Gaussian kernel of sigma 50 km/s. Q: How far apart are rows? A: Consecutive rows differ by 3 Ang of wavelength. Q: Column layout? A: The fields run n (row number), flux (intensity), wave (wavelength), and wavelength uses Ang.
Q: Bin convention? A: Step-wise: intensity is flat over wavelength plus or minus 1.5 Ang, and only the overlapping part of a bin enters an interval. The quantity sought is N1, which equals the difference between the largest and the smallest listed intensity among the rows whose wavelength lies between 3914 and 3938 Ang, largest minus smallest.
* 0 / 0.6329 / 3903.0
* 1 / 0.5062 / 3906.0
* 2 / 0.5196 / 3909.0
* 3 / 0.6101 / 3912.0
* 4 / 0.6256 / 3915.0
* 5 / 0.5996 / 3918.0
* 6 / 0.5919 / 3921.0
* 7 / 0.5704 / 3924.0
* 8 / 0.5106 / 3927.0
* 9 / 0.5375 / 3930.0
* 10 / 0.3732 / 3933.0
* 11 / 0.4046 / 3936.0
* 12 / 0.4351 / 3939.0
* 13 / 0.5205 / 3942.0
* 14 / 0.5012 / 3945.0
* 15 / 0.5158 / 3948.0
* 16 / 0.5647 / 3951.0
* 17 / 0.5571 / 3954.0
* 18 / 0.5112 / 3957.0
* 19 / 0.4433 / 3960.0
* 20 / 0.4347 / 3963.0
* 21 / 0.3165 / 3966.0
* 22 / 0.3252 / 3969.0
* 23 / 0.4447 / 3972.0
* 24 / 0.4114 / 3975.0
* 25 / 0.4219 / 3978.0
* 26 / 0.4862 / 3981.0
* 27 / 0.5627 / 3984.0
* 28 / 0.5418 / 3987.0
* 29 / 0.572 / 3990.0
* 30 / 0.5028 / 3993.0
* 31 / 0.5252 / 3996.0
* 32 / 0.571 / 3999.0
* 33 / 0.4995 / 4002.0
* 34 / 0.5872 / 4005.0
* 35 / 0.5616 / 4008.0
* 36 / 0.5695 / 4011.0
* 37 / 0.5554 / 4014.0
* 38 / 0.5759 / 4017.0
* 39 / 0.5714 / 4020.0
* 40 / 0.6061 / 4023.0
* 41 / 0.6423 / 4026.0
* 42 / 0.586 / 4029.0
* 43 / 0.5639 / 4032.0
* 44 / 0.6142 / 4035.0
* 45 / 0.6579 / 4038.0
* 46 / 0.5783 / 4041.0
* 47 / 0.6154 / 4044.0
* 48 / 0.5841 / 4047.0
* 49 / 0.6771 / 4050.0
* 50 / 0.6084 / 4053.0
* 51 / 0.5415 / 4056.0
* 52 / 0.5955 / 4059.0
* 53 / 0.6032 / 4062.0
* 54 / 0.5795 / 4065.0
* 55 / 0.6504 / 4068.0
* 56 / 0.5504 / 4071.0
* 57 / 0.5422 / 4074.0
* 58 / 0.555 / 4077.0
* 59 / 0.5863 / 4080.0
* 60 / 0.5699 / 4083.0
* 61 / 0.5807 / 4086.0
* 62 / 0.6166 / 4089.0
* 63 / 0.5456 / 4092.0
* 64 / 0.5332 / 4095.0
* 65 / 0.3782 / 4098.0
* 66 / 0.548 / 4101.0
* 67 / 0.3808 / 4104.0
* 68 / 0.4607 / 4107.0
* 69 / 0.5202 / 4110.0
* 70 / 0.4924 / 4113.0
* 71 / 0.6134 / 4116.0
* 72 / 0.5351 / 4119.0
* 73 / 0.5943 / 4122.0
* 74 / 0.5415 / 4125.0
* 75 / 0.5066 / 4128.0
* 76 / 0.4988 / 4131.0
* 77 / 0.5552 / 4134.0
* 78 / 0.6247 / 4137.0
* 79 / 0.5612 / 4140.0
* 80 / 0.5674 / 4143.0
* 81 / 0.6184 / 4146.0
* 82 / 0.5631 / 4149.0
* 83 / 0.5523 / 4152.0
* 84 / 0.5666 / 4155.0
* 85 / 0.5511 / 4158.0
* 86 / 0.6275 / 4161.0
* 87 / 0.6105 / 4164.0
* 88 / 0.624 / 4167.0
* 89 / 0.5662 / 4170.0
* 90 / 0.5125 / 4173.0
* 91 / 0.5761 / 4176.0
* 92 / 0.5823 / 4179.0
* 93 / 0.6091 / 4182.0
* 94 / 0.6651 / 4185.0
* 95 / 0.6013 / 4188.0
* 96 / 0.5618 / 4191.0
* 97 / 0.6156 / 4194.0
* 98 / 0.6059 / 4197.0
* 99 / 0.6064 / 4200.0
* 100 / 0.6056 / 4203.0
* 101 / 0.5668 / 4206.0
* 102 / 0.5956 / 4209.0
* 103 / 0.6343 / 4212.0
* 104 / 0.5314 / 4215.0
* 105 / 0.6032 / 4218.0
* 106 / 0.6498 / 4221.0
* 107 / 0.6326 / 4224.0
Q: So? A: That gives 0.25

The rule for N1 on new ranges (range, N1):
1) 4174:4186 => 0.09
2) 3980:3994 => 0.09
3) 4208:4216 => 0.10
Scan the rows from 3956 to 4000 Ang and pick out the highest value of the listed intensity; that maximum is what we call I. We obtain 0.572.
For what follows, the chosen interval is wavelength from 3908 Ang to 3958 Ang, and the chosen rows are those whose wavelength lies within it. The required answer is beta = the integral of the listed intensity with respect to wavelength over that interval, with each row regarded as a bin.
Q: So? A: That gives 26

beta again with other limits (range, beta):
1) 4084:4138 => 29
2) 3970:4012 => 22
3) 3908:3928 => 12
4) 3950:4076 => 69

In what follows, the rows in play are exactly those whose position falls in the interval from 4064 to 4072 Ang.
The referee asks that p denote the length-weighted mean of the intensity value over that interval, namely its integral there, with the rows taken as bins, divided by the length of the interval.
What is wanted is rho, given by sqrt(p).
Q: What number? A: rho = 0.77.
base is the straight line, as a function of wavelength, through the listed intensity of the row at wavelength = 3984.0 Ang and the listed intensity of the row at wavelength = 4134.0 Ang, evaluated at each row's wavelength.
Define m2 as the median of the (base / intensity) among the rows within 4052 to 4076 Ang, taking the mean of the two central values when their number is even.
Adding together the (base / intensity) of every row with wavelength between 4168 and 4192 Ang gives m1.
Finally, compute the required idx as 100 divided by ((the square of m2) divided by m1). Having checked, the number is 841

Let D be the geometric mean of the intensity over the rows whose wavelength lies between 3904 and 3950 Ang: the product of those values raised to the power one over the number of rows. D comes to 0.52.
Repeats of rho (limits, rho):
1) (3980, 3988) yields 0.73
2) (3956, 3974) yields 0.64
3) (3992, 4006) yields 0.73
